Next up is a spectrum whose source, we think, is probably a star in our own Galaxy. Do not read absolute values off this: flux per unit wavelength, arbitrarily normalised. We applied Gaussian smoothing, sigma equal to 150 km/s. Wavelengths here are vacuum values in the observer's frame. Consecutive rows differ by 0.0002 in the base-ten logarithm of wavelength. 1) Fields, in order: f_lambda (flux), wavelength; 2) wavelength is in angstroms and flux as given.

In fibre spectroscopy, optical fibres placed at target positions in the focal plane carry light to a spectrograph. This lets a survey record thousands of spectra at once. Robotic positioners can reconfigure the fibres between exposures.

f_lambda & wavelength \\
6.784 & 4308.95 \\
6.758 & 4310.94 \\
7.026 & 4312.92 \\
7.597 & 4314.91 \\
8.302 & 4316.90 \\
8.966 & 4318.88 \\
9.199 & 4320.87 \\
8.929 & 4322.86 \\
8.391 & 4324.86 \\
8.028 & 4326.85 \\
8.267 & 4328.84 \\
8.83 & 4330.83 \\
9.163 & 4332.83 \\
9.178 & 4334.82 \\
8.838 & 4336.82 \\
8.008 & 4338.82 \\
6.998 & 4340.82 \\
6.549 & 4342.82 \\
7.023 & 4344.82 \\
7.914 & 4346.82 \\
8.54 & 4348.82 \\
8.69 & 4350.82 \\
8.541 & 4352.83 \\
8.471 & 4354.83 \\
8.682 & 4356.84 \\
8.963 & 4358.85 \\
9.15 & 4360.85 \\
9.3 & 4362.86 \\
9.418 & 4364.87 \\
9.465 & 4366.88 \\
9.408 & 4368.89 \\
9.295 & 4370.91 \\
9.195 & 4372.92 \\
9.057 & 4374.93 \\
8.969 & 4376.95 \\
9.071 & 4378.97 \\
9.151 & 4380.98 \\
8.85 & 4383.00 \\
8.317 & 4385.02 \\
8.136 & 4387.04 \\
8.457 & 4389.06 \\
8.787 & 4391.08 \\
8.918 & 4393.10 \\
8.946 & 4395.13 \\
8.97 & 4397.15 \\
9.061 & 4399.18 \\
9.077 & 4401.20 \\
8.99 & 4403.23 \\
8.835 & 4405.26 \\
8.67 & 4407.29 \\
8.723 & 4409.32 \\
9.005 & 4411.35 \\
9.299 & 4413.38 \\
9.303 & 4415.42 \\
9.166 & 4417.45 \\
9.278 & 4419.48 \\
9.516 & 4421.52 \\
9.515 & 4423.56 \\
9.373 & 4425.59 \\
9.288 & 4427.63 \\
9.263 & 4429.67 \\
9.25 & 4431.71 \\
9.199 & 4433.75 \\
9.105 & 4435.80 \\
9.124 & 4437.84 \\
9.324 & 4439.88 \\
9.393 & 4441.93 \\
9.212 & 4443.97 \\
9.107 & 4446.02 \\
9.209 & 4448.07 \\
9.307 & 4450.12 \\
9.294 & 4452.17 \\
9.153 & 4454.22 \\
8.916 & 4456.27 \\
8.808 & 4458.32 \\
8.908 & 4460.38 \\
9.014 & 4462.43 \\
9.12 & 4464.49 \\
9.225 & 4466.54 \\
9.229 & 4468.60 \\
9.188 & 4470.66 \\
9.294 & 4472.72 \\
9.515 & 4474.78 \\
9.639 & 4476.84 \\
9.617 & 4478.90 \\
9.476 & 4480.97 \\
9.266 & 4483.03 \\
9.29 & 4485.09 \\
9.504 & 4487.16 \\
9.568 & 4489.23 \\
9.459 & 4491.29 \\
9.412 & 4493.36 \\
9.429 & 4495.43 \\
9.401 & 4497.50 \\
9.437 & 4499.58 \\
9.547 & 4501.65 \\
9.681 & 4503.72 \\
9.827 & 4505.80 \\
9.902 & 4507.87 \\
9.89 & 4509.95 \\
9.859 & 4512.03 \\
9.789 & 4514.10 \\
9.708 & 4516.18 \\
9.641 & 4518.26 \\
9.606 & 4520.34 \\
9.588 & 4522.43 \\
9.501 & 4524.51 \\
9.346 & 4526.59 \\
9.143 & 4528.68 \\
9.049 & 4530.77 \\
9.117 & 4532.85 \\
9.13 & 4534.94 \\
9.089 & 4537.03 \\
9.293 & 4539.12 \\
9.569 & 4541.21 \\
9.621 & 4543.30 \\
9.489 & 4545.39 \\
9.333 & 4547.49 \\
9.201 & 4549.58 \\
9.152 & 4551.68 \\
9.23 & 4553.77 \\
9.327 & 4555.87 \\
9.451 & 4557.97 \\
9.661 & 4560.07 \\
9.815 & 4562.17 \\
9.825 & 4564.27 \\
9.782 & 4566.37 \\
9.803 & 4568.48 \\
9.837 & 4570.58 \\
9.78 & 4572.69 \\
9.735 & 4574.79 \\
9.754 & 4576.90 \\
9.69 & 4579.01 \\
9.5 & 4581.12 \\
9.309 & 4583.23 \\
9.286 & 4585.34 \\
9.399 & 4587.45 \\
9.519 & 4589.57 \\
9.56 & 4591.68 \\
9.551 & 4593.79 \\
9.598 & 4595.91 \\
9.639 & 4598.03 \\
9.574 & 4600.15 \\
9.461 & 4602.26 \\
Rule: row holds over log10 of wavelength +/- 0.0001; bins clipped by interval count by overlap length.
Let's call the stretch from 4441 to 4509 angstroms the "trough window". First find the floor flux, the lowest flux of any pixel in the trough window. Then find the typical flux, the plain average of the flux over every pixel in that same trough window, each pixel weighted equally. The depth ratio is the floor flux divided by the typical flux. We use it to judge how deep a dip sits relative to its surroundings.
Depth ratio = 0.943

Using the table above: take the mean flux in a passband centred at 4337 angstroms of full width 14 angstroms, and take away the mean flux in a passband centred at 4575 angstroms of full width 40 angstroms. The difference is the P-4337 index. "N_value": -1.4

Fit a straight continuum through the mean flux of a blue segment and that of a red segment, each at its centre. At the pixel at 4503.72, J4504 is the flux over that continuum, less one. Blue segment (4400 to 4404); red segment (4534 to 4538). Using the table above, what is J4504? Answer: 0.065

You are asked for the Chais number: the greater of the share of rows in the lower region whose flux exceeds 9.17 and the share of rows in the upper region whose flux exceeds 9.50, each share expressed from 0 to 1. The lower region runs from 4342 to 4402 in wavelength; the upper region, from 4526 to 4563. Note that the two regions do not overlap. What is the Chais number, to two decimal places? 0.22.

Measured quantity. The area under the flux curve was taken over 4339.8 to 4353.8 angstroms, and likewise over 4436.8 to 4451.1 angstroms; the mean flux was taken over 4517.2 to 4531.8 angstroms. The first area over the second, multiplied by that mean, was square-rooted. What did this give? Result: 2.78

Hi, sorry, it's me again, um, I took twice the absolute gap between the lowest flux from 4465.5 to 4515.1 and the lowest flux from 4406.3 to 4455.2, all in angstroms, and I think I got 1.0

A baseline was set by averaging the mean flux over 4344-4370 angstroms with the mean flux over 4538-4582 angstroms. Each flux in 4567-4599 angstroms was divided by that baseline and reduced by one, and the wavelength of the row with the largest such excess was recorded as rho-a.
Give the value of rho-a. 4570.58 angstroms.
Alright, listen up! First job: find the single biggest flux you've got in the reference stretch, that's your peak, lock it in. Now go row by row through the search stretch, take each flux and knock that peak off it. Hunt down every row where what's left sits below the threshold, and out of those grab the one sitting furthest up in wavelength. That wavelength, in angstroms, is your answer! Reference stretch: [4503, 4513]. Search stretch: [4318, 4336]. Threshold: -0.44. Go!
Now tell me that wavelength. 4334.82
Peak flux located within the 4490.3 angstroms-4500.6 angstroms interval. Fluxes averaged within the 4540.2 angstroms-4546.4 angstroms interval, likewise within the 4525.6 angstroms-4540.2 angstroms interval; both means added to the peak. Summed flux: 28.2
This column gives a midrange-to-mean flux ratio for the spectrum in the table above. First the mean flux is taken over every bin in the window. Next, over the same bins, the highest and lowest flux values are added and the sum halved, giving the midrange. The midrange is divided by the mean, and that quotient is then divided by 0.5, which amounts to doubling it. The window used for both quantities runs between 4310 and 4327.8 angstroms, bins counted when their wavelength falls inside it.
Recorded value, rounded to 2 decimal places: 1.96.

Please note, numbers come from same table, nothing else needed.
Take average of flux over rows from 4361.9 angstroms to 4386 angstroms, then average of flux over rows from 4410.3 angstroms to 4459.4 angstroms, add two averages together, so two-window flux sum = 18.3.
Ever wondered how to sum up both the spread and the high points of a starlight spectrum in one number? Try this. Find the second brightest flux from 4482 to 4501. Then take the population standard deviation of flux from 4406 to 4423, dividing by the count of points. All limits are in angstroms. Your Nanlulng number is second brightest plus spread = 9.78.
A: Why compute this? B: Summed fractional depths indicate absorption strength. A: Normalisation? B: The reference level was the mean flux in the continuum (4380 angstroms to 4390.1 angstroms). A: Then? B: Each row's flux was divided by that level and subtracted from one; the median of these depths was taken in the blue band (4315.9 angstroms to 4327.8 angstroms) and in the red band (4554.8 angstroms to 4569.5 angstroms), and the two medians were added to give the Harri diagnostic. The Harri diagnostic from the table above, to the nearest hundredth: -0.15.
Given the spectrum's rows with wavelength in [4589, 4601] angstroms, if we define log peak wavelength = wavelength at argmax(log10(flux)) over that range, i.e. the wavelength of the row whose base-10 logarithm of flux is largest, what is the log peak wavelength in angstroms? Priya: 4598.03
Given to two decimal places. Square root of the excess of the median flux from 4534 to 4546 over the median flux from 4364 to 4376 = 0.20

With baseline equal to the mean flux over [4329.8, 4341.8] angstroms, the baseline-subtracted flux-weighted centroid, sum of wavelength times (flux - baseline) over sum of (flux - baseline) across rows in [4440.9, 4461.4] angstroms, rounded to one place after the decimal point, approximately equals 4449.8 angstroms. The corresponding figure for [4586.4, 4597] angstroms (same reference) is 4591.9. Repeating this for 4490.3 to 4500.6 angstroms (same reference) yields 4495.4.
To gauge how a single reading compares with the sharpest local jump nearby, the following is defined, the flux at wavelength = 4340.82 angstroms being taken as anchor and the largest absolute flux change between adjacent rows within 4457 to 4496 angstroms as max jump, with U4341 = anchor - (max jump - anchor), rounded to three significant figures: 13.8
